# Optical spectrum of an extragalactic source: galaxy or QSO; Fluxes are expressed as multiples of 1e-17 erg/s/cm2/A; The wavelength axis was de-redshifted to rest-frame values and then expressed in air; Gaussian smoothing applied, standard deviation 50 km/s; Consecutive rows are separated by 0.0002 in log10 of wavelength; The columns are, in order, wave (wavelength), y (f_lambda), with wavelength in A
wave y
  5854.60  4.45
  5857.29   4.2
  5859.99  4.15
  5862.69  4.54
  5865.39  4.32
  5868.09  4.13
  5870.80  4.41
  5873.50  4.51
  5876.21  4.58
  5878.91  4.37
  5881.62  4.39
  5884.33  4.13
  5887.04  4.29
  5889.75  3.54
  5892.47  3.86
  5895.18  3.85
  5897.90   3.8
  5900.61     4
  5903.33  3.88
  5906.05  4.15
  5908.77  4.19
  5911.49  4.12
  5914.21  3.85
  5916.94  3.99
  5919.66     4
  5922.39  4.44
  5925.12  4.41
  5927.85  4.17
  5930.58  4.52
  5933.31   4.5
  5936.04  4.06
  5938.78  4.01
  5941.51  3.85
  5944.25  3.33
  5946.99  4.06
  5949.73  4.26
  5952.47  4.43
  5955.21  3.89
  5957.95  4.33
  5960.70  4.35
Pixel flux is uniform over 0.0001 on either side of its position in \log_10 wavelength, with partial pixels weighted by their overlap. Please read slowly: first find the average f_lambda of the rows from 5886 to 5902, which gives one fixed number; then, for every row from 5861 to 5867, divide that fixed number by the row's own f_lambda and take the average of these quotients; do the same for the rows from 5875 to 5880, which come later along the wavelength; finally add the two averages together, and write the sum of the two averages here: 1.75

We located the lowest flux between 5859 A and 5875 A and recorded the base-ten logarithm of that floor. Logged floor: 0.62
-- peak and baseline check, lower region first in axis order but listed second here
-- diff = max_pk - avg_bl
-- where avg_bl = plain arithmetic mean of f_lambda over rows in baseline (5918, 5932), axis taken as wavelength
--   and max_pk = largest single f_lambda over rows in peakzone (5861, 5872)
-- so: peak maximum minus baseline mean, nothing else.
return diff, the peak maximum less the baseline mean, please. 0.2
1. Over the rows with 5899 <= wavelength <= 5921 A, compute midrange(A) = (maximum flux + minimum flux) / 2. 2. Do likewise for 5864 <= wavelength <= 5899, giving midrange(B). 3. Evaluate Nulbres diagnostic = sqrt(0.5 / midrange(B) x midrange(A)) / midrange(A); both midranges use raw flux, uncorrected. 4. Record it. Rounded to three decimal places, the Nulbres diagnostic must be 0.175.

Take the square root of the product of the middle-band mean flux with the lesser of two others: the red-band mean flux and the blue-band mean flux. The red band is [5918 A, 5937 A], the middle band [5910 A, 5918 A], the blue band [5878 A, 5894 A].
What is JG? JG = 4.04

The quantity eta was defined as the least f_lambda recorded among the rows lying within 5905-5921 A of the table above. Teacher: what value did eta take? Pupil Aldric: 3.85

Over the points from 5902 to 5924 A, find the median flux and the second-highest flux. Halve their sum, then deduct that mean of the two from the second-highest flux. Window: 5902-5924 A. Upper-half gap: 0.065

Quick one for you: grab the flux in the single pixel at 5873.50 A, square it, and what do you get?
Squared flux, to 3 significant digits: 20.3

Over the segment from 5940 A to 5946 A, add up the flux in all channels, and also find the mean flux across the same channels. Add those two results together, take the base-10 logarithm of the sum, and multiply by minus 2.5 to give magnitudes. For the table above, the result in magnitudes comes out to -2.58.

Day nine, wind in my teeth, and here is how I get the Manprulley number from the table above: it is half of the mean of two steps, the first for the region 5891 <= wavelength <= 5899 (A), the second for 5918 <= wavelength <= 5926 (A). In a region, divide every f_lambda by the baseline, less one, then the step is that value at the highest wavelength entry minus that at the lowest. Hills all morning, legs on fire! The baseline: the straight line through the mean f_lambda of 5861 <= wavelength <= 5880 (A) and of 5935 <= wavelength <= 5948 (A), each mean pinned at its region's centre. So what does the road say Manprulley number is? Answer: 0.027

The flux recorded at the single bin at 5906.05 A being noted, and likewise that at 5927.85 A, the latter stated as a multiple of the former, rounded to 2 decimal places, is 1.00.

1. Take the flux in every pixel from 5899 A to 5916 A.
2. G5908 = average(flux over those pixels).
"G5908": 4.0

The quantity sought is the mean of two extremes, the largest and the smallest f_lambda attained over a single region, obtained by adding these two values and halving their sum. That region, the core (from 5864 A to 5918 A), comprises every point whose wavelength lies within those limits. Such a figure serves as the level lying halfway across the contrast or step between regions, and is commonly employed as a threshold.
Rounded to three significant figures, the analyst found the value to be 4.06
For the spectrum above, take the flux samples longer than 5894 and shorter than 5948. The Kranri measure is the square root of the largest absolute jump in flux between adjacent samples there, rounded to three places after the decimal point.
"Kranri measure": 0.854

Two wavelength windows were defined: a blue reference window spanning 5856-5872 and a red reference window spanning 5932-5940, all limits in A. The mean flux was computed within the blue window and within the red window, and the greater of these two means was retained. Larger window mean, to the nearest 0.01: 4.29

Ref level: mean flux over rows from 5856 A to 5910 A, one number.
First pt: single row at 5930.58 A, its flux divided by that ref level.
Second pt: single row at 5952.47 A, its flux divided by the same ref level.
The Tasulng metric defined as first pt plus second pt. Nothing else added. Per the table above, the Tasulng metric 2.15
